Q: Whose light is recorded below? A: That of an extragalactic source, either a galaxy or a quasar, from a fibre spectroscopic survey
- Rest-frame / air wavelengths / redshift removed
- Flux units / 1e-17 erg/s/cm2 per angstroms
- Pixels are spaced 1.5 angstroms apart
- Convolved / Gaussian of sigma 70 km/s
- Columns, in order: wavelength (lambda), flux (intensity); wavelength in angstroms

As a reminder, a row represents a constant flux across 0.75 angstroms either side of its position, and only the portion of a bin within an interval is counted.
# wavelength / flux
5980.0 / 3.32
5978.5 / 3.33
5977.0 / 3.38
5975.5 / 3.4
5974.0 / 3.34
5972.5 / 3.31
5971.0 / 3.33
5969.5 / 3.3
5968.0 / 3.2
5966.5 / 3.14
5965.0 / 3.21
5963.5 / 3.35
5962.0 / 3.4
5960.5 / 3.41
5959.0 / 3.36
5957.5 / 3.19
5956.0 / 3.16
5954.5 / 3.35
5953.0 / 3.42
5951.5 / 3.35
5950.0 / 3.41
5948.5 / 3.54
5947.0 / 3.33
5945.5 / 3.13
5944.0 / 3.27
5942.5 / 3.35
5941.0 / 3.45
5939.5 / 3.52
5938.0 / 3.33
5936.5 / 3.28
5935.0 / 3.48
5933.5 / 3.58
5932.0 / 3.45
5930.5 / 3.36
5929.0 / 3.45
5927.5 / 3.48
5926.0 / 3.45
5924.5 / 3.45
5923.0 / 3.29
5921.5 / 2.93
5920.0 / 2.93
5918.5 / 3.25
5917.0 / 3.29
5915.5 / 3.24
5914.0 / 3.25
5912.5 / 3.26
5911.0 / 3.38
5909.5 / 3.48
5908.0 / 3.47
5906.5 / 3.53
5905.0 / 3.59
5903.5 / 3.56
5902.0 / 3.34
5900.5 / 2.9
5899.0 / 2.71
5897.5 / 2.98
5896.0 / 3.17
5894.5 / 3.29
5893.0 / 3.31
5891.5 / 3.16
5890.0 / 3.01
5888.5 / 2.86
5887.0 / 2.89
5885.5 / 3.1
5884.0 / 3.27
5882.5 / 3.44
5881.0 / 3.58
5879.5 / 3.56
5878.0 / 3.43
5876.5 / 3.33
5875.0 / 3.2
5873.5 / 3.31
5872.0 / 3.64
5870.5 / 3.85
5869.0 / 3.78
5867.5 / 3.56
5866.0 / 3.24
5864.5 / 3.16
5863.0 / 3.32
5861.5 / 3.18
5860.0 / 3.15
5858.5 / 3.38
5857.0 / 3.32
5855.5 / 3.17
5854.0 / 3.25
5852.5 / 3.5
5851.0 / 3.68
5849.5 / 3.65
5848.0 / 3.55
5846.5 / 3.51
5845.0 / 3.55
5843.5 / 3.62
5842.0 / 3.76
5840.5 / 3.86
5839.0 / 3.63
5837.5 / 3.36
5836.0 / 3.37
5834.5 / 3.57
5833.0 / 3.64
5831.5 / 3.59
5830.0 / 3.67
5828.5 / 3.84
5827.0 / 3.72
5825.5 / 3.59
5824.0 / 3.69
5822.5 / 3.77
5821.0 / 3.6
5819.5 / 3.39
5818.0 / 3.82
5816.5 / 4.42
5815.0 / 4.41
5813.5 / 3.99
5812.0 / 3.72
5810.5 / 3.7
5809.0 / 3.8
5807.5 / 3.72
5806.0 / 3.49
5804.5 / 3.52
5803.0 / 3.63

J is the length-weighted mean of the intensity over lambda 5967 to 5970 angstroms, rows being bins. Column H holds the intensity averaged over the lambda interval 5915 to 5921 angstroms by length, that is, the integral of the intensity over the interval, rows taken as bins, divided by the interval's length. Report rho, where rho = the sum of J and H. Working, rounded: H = 3.16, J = 3.24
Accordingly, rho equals 6.40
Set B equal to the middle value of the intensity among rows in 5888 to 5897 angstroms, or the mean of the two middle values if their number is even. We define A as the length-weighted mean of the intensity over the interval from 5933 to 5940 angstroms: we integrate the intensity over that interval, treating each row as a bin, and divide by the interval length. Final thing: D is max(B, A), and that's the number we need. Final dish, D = 3.43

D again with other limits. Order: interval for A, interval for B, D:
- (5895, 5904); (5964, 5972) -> 3.21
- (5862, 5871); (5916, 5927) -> 3.47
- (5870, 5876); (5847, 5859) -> 3.48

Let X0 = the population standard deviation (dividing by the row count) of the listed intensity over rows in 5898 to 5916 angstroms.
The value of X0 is 0.26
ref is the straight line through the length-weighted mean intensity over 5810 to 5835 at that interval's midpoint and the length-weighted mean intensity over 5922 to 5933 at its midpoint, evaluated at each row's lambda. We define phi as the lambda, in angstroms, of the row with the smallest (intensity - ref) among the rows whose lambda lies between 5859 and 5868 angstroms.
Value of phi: 5860.0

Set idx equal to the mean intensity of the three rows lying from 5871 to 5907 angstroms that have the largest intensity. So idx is 3.60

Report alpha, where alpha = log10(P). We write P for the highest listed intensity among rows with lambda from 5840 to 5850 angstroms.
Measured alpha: 0.587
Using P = 3.86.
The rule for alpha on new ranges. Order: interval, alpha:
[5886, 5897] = 0.520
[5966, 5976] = 0.531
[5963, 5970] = 0.525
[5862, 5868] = 0.551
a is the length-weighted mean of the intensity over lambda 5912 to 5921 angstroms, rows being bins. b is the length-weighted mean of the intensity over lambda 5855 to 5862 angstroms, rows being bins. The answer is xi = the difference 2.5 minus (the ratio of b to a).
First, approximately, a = 3.19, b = 3.24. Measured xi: 1.48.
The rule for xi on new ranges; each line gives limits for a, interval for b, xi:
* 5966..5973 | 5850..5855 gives 1.43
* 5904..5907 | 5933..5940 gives 1.54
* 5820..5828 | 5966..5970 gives 1.62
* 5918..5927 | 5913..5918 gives 1.49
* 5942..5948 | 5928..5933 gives 1.45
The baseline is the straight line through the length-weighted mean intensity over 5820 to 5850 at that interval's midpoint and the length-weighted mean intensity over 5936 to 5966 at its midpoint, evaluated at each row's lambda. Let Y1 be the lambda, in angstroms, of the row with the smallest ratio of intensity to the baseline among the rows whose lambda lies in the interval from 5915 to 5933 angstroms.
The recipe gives 5920.0 angstroms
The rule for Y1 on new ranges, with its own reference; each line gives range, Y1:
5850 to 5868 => 5860.0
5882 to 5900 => 5899.0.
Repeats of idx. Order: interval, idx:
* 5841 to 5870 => 3.74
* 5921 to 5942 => 3.53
